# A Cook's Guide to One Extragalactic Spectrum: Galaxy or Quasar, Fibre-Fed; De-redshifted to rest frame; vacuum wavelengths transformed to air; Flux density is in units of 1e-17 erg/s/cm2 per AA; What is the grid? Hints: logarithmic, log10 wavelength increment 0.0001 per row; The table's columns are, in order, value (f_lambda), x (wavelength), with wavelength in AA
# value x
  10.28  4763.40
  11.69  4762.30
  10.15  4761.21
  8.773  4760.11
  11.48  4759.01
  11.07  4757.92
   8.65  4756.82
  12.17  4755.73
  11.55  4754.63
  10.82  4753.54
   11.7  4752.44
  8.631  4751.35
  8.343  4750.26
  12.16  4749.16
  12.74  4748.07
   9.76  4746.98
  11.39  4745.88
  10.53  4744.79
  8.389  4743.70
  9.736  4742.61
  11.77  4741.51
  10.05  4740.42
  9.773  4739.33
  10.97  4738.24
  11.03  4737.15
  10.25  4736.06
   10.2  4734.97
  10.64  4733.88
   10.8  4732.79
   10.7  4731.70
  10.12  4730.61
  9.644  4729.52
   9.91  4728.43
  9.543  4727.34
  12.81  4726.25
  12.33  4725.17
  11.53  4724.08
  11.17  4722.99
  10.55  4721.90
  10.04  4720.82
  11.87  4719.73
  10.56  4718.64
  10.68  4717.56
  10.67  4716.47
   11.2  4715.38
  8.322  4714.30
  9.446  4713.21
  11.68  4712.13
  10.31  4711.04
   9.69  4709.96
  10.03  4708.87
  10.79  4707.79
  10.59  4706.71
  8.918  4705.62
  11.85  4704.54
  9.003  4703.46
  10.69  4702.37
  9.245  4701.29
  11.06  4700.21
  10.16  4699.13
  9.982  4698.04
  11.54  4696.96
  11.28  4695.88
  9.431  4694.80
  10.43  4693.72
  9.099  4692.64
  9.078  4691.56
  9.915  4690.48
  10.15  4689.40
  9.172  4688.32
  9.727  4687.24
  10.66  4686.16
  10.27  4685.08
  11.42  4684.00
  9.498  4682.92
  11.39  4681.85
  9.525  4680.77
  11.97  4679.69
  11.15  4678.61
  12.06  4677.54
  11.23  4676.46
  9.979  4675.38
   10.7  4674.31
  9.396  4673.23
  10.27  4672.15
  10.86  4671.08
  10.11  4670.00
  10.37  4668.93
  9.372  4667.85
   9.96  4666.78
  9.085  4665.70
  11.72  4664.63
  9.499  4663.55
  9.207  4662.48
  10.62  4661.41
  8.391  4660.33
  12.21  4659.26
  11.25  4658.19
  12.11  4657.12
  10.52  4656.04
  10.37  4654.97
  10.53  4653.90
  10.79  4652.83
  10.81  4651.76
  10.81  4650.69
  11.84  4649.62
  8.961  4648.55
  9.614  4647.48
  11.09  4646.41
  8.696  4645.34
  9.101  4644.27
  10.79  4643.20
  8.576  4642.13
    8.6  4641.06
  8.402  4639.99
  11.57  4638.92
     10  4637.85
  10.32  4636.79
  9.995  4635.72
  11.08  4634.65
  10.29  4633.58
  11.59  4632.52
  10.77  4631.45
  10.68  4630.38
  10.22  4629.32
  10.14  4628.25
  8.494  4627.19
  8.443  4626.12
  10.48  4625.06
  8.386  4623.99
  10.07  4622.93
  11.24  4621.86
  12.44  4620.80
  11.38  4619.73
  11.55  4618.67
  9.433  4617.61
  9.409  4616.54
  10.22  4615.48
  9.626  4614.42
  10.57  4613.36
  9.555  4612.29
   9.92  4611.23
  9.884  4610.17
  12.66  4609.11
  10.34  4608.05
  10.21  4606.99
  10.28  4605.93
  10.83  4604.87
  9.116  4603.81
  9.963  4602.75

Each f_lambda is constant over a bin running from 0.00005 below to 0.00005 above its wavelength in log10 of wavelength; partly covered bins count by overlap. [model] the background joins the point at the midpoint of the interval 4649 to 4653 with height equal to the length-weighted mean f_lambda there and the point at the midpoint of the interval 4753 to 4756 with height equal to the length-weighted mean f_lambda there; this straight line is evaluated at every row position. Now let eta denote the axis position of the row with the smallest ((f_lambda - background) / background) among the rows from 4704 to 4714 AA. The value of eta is 4705.62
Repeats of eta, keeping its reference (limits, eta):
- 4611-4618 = 4616.54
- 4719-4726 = 4720.82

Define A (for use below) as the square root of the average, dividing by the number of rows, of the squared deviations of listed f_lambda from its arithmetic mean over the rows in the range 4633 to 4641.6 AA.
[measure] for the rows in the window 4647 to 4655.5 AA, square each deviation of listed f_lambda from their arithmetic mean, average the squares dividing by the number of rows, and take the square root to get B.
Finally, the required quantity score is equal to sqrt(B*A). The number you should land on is 0.91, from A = 1.02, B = 0.81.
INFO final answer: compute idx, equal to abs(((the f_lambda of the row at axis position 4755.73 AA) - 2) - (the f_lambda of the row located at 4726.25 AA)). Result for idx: 2.6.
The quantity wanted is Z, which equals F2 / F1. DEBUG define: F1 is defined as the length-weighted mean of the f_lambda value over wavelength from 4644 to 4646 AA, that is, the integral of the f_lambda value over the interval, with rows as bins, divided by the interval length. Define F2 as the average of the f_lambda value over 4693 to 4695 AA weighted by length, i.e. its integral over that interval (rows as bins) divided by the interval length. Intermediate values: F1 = 9.0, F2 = 9.9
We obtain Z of 1.10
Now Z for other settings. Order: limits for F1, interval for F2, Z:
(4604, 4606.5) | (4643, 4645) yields 0.93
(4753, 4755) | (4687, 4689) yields 0.85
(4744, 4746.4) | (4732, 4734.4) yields 1.00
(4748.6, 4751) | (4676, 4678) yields 1.15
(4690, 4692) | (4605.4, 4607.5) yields 1.08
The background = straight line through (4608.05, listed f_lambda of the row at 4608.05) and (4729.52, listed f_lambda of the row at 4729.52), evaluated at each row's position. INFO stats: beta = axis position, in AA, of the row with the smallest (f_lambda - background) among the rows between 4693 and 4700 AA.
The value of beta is 4694.80 AA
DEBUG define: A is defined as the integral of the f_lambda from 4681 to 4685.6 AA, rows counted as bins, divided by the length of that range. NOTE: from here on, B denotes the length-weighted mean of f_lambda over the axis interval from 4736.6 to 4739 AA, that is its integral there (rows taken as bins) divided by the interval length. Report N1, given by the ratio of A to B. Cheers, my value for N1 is 0.97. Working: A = 10.6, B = 10.9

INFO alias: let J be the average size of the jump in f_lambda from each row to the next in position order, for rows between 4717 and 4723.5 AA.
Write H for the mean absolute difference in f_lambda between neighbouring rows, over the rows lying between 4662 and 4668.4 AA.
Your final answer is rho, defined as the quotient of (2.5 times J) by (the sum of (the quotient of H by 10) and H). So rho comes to 1.5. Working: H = 1.32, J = 0.9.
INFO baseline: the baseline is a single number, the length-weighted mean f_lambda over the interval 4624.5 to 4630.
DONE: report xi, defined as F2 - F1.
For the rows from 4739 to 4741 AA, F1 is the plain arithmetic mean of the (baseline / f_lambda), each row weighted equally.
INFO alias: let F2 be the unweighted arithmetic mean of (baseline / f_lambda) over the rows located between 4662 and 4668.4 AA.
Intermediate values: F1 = 0.967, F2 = 0.985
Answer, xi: 0.017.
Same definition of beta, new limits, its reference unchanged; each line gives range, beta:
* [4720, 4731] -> 4727.34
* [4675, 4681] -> 4680.77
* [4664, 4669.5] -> 4665.70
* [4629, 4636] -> 4635.72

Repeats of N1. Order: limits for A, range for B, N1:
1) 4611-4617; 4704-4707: 0.95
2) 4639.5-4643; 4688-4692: 0.91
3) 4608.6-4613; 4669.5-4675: 1.02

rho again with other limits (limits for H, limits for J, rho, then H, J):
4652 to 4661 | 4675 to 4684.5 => 3.0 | 1.11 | 1.5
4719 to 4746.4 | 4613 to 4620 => 2.0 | 0.86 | 0.8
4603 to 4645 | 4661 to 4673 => 2.4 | 1.02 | 1.1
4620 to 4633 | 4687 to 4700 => 1.8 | 1.03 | 0.8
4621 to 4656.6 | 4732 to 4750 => 2.4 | 1.01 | 1.1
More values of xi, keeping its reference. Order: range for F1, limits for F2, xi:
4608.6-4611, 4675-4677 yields 0.044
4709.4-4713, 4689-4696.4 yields 0.059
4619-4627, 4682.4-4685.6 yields -0.017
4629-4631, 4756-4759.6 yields 0.019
